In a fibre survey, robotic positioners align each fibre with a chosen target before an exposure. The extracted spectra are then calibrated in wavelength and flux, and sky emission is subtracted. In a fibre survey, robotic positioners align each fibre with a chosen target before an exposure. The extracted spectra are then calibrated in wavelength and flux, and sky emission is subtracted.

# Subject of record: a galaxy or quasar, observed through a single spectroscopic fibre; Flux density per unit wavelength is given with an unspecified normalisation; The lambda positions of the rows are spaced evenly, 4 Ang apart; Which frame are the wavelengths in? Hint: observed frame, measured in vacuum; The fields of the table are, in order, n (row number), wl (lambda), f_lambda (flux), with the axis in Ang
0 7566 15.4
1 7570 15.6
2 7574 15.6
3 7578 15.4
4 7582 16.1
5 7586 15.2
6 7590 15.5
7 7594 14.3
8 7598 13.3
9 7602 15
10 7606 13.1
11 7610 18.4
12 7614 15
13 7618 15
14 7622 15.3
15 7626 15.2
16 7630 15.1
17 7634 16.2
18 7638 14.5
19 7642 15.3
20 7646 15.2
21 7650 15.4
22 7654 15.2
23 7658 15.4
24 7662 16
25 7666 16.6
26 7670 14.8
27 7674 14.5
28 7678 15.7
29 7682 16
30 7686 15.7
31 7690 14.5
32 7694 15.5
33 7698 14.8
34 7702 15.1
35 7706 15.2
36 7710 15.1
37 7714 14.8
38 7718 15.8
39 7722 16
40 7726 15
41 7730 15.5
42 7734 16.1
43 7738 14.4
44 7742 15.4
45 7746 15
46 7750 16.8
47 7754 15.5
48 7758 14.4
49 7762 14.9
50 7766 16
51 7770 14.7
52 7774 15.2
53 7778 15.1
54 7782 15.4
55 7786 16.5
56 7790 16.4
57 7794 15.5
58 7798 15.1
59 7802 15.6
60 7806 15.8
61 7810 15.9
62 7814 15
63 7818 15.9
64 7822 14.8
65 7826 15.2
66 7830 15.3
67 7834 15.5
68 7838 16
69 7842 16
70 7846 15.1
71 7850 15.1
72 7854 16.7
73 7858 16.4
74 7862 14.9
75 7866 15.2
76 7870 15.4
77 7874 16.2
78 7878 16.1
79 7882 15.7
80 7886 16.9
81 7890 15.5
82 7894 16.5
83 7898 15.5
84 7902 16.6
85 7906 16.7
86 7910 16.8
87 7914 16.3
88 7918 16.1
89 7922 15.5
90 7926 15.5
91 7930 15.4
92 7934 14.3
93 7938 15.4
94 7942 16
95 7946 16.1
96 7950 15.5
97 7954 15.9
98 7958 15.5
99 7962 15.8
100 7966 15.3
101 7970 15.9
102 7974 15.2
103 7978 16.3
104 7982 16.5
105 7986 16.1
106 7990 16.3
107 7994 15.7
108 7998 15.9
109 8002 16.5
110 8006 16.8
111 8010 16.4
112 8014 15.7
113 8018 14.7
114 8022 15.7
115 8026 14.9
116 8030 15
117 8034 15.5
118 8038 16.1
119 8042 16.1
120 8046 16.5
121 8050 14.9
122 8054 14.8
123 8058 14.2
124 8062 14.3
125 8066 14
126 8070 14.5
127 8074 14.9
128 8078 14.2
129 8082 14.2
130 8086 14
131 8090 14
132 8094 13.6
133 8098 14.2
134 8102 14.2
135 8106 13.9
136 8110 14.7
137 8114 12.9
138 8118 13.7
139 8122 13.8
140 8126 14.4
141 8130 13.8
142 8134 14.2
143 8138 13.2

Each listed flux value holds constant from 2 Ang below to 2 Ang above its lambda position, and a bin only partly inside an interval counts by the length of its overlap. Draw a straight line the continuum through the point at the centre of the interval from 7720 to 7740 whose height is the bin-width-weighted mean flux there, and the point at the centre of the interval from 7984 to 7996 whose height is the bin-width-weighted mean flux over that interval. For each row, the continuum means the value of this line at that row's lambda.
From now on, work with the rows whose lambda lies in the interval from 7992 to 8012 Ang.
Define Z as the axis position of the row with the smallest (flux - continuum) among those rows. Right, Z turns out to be 7994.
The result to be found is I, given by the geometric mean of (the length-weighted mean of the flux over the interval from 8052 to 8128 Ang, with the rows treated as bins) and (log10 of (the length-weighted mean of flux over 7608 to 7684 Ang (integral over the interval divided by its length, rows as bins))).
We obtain 4.10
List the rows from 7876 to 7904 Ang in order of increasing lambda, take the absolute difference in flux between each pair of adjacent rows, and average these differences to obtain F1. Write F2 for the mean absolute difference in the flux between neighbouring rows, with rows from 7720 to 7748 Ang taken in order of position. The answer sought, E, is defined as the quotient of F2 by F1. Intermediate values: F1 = 1.02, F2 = 0.87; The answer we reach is 0.85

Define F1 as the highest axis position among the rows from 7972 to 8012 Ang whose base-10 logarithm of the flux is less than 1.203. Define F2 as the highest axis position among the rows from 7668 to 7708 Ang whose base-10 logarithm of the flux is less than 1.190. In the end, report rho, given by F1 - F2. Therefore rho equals 292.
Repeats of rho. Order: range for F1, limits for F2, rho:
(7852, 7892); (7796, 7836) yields 60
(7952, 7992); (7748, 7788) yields 192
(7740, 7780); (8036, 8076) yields -296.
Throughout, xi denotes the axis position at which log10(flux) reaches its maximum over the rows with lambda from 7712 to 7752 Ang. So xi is 7750 Ang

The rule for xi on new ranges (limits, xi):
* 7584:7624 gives 7610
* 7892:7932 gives 7910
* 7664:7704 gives 7666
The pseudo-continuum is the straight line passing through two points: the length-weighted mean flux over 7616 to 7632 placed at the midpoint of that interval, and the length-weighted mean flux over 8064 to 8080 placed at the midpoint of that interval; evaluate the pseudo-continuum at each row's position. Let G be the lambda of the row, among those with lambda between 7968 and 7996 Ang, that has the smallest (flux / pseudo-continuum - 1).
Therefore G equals 7974 Ang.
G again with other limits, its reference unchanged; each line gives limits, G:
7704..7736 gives 7714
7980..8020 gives 8018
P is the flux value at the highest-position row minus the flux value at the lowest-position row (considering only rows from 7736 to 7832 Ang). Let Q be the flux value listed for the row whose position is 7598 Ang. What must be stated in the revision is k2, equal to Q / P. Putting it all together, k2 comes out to 15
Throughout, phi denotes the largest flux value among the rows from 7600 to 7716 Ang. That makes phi 18.4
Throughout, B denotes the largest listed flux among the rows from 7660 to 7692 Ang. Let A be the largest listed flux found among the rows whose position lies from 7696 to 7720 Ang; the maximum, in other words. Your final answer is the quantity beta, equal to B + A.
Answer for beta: 32.4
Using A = 15.8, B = 16.6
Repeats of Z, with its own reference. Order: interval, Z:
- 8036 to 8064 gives 8058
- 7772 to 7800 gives 7798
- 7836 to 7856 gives 7850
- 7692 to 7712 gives 7698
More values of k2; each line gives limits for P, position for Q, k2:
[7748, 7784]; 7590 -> -11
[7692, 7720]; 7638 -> 48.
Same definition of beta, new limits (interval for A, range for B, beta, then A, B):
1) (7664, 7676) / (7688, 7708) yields 32.1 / 16.6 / 15.5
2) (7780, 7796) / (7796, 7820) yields 32.4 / 16.5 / 15.9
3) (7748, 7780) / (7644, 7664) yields 32.8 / 16.8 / 16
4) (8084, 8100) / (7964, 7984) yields 30.7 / 14.2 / 16.5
